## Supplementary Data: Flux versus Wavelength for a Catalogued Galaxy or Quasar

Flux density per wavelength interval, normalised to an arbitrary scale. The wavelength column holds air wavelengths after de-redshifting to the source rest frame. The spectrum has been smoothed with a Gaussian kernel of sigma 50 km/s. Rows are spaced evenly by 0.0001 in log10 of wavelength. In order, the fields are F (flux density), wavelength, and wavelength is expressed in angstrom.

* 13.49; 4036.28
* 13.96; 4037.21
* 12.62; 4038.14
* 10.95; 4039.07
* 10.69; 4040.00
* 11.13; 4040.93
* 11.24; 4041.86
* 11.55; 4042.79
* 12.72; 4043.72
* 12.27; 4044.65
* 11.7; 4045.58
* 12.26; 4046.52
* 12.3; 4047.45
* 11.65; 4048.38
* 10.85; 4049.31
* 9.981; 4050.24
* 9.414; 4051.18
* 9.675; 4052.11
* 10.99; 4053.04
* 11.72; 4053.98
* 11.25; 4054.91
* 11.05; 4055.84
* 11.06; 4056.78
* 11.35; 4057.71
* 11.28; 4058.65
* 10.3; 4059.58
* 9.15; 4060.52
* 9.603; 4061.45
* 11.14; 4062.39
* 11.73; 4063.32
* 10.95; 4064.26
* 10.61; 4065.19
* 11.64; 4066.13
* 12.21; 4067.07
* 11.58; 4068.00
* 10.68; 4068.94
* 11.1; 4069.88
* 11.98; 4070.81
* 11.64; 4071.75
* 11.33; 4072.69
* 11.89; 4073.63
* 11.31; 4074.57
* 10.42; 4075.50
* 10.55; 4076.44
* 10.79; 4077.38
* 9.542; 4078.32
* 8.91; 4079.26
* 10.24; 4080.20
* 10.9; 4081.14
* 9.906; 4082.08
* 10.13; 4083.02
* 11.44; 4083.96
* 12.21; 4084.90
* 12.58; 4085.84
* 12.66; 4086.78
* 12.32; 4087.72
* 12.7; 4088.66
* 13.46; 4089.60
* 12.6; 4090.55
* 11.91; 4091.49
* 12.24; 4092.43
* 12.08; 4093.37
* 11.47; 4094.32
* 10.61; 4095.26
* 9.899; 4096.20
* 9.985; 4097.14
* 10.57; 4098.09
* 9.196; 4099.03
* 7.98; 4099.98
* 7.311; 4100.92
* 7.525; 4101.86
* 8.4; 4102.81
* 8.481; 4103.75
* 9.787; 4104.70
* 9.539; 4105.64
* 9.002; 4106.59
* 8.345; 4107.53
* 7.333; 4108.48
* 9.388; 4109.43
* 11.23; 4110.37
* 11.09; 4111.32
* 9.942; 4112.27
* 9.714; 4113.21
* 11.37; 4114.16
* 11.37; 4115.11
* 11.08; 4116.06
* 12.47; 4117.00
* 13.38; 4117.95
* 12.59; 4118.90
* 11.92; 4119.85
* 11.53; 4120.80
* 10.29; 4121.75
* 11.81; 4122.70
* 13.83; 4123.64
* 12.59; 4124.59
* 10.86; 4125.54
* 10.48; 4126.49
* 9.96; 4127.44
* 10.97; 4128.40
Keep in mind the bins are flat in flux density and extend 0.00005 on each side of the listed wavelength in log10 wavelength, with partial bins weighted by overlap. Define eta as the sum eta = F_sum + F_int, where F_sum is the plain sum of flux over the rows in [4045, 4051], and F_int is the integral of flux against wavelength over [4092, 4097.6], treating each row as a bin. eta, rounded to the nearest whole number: 131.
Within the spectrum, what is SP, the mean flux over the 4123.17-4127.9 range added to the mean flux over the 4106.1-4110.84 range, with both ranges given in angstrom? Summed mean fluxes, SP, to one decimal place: 20.6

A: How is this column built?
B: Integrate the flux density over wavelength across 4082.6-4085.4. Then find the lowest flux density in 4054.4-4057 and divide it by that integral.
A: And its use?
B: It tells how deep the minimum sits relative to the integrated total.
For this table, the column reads 0.35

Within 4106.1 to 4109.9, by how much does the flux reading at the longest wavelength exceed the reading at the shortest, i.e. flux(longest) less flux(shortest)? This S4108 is 0.4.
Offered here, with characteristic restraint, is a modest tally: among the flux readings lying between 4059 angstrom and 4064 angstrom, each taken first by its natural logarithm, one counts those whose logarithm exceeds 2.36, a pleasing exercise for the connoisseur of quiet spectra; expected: 2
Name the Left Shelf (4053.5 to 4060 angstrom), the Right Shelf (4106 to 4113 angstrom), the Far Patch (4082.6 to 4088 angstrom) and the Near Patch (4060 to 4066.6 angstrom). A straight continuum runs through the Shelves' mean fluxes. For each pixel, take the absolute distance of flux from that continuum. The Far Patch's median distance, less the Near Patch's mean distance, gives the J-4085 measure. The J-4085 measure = 1.29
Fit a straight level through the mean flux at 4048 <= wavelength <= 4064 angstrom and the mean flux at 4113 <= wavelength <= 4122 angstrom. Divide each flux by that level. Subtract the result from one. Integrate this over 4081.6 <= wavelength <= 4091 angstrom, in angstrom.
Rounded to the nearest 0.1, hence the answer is -0.7 angstrom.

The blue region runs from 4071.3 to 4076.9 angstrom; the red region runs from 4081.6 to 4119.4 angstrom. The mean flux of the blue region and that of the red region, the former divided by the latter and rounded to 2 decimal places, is 1.05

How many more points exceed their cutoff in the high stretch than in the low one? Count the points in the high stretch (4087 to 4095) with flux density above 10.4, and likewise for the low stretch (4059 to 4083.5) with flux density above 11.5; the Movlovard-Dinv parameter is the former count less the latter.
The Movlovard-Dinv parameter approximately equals 1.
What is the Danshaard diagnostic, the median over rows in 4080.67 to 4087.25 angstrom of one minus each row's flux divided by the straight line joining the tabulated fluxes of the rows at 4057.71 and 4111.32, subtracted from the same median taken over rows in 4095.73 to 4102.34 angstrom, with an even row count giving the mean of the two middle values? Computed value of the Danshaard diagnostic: 0.19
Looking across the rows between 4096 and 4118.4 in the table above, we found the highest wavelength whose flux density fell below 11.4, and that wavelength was 4116.06 angstrom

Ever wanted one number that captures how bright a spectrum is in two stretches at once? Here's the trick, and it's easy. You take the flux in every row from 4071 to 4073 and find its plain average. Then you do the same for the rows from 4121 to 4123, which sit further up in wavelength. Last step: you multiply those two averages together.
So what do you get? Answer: 127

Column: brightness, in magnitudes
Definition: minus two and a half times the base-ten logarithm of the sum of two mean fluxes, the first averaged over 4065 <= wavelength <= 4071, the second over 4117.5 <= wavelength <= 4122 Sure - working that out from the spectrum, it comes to -3.42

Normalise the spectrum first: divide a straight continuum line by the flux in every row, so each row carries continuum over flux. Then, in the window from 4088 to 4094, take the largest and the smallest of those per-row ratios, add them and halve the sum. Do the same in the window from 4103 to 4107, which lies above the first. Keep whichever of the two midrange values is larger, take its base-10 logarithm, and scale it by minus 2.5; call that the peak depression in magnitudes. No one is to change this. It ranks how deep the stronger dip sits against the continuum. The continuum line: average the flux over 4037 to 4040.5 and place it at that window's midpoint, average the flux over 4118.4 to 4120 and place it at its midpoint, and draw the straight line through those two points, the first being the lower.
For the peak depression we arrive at -0.32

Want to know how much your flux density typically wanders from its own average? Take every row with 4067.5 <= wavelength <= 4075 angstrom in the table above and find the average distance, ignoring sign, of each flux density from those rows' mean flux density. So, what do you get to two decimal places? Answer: 0.33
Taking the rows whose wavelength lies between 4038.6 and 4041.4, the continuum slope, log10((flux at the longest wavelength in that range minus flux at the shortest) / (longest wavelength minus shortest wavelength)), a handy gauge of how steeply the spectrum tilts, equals -1.0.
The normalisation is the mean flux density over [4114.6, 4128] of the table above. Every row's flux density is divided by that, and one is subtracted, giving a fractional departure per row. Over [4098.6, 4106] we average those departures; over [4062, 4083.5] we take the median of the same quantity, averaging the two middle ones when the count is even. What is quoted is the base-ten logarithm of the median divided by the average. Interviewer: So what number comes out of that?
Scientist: -0.6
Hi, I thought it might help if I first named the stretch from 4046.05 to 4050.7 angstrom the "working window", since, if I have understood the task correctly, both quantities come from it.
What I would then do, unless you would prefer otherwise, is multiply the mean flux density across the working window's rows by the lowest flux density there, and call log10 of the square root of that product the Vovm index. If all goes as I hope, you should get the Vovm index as 1.03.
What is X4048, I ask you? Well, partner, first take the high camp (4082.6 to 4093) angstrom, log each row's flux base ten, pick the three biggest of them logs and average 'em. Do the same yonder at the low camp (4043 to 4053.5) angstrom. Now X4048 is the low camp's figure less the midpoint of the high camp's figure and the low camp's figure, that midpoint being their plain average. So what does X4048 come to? -0.009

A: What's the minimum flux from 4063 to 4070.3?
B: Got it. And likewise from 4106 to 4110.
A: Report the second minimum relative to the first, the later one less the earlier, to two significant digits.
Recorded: -3.3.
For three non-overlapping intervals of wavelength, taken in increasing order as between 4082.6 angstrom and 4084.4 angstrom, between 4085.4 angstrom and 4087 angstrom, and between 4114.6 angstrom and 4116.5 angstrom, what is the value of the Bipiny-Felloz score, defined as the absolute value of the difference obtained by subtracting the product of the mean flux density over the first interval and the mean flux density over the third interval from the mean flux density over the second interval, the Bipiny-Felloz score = 108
